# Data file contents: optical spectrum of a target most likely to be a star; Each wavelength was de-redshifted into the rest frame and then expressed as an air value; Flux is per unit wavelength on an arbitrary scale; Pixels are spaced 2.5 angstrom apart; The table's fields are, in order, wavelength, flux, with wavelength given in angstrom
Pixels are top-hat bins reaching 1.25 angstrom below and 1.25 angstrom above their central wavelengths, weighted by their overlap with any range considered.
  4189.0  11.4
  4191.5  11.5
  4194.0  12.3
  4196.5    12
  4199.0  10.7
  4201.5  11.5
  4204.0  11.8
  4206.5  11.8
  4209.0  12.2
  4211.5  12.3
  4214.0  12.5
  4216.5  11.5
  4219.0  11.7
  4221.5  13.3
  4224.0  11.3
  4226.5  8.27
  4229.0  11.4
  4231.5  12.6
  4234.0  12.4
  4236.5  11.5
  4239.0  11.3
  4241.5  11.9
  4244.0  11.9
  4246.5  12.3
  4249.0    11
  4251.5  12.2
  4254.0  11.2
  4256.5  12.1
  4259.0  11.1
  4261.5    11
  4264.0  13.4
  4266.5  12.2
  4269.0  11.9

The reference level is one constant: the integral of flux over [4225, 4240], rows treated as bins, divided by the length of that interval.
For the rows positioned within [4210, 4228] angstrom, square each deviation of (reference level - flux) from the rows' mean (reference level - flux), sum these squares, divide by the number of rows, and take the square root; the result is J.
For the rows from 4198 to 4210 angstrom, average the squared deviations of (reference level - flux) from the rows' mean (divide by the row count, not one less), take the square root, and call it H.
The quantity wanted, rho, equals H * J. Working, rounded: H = 0.50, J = 1.5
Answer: 0.74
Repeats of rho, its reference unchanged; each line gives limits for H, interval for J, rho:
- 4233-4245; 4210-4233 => 0.51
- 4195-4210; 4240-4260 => 0.24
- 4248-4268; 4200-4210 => 0.20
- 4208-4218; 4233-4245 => 0.14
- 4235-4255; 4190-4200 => 0.27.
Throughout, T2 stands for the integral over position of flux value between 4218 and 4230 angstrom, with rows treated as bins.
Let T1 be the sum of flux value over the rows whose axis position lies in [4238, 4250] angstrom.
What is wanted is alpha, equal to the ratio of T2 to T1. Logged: 2.3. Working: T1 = 58.4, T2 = 134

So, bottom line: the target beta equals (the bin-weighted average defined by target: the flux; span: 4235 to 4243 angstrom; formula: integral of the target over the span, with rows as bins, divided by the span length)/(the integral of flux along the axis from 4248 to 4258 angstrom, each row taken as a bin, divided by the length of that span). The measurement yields 1.00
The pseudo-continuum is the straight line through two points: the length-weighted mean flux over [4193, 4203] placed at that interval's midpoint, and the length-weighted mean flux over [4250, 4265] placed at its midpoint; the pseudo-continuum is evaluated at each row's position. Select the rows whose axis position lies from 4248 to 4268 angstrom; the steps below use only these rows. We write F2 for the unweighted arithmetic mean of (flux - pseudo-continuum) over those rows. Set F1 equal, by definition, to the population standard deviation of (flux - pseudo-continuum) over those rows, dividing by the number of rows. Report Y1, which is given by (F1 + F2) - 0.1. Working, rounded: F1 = 0.79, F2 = -0.02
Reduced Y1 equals 0.67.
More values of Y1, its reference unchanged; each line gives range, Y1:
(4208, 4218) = 0.75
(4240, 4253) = 0.46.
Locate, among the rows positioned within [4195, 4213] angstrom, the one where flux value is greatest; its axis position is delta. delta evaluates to 4211.5 angstrom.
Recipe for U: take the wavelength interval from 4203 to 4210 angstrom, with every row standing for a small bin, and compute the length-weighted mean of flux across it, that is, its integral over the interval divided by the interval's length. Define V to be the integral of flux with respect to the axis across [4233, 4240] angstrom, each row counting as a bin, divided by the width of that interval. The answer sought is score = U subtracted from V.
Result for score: -0.2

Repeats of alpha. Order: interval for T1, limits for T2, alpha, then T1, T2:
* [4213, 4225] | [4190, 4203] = 2.5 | 60.3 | 151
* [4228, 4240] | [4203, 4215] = 2.5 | 59.2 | 145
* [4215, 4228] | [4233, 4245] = 2.5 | 56.1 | 141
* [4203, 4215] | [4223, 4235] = 2.2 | 60.6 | 134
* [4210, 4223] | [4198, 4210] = 2.3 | 61.3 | 139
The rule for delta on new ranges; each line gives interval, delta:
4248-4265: 4264.0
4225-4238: 4231.5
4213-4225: 4221.5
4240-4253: 4246.5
